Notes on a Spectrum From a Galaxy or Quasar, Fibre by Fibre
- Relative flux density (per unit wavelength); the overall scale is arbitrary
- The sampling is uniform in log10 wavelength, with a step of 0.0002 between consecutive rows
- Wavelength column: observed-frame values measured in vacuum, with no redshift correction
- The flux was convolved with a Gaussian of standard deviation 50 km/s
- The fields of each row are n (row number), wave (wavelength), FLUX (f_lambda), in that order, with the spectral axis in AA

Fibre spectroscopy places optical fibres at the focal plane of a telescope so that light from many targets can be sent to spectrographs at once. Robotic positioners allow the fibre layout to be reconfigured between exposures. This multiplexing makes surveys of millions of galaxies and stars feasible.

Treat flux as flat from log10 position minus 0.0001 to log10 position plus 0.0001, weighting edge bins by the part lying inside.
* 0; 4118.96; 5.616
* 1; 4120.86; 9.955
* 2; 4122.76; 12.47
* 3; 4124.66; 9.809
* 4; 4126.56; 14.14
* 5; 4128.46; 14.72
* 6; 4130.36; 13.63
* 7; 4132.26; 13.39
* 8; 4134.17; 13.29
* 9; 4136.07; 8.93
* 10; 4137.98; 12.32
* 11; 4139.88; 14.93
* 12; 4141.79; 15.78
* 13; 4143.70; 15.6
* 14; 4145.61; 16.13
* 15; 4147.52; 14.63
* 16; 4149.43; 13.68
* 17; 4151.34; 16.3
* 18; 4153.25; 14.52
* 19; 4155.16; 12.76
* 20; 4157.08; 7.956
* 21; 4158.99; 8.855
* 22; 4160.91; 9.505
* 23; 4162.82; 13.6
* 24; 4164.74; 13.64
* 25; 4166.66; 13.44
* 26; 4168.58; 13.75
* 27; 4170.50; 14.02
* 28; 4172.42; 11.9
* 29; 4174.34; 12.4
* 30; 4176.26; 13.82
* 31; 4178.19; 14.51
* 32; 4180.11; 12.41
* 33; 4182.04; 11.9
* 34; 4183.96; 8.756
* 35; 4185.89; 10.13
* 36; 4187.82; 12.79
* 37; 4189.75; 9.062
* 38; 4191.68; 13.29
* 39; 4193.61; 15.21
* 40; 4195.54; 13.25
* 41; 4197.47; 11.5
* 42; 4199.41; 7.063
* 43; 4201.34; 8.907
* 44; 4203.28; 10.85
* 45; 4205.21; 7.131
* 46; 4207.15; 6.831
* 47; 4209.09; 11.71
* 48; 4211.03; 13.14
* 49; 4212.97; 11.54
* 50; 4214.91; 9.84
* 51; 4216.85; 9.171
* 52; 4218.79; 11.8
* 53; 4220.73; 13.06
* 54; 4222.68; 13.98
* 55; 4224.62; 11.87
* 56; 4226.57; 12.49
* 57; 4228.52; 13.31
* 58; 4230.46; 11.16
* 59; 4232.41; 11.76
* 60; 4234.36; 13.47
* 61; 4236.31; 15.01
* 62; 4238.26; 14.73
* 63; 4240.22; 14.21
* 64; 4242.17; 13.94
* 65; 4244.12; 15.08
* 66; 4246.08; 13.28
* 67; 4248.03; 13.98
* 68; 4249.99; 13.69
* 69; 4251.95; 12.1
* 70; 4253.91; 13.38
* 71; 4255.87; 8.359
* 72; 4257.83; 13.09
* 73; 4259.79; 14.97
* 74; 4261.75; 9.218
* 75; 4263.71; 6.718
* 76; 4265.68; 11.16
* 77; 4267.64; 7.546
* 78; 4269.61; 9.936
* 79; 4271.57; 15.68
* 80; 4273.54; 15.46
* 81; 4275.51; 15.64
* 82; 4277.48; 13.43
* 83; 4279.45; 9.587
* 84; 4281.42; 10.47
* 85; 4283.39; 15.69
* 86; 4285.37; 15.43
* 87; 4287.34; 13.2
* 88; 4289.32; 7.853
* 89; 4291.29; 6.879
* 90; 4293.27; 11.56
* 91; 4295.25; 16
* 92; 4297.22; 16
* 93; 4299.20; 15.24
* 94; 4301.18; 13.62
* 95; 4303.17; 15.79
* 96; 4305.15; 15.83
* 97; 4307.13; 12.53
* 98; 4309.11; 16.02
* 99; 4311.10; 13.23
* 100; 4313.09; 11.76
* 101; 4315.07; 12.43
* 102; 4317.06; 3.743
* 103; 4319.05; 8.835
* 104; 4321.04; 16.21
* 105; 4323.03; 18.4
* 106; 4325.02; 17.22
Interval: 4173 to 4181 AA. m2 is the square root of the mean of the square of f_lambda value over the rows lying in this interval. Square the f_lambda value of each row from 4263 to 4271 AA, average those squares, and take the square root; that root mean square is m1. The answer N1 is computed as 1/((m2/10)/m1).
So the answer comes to 6.8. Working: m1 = 9.0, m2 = 13.3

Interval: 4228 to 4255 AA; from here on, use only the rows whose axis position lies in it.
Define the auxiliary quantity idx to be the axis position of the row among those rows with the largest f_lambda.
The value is 4244.12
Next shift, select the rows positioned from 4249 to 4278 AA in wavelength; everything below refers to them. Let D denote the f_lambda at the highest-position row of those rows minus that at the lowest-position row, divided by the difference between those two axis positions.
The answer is -0.009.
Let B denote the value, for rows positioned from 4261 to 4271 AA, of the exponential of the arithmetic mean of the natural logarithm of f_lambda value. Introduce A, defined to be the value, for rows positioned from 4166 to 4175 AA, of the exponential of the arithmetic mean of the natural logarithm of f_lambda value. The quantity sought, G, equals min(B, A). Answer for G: 8.8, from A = 13.1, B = 8.8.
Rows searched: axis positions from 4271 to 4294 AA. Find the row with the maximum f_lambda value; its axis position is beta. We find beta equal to 4283.39 AA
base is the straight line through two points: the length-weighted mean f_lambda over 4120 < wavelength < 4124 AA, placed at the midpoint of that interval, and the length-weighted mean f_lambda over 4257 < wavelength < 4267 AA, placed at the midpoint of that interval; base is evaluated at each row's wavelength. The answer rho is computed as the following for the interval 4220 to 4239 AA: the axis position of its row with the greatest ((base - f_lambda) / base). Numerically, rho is 4230.46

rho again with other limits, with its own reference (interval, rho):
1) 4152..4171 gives 4157.08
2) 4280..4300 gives 4291.29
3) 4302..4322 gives 4317.06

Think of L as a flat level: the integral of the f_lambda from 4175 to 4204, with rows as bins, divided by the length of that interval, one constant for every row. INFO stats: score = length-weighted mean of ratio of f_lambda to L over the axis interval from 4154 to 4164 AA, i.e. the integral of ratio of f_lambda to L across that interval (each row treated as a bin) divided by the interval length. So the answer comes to 0.9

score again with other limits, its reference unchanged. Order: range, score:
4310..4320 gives 0.9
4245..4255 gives 1.1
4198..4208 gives 0.7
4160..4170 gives 1.1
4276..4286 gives 1.1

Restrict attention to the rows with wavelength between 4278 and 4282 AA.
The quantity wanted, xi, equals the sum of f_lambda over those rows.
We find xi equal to 20.1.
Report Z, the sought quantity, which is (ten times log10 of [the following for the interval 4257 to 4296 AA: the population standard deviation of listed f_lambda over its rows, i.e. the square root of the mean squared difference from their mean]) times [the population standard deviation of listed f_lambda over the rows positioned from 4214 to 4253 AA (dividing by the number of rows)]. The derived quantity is 8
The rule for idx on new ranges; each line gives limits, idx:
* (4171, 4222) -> 4193.61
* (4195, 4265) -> 4244.12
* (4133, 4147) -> 4145.61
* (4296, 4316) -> 4309.11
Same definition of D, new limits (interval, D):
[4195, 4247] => 0.001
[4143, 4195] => -0.008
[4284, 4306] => 0.020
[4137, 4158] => -0.228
